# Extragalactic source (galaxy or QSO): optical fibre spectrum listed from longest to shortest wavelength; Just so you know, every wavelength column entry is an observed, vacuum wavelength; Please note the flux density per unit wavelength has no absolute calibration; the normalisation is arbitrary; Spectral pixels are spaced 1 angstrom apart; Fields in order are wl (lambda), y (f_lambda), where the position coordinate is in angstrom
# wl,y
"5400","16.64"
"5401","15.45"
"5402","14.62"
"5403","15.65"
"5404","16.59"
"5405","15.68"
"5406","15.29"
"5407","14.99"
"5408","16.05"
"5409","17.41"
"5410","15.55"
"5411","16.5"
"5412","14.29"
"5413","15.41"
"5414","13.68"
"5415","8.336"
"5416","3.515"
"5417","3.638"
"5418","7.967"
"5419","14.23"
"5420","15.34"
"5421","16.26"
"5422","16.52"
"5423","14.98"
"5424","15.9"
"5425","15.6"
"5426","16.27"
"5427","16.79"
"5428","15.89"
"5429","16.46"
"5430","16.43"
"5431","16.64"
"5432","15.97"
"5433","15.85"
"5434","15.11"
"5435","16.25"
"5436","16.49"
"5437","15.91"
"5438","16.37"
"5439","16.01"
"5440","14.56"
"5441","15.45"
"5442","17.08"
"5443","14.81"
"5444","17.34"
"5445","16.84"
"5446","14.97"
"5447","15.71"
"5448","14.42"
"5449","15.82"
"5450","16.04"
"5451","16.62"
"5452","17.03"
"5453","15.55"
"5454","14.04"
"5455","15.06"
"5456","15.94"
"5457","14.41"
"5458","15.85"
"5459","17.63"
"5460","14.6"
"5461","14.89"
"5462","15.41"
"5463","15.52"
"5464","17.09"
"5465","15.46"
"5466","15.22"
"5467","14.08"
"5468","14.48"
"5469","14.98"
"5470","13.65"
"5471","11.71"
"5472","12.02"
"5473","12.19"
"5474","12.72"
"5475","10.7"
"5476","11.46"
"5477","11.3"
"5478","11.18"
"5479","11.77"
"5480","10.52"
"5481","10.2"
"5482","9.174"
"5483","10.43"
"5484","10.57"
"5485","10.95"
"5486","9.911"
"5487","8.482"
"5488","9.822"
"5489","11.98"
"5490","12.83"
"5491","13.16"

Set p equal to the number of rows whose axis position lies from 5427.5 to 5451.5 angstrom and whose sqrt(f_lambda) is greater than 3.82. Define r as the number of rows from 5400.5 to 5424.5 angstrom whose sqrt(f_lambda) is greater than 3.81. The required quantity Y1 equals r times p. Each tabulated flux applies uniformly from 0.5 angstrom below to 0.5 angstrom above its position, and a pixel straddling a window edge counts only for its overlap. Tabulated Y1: 374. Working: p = 22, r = 17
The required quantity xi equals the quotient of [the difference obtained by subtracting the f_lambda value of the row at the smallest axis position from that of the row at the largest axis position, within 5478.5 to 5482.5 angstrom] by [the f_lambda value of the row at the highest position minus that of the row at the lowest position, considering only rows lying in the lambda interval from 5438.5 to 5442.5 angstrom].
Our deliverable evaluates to -2.4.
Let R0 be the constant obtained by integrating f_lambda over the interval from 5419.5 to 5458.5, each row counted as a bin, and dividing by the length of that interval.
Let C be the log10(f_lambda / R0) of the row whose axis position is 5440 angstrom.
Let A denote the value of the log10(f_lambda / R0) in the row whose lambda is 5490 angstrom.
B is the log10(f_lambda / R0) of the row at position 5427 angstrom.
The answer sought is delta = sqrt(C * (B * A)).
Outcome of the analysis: 0.0092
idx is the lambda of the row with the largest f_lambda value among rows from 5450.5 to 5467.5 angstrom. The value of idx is 5459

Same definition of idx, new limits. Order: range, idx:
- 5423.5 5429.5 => 5427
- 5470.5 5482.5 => 5474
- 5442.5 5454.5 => 5444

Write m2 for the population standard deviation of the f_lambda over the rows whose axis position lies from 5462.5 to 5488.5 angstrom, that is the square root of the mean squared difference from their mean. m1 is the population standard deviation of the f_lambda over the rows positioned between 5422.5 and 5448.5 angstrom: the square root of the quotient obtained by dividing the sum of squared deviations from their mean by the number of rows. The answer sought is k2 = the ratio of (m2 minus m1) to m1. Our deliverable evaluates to 1.9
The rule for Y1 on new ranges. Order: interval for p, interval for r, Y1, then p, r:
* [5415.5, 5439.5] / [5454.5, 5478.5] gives 240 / 20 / 12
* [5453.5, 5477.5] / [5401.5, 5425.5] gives 204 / 12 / 17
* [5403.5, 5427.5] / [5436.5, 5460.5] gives 357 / 17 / 21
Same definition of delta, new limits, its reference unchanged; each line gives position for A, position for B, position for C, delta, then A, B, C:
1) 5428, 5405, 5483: 0.0008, 0.001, -0.005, -0.18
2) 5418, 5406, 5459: 0.0148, -0.299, -0.016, 0.05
